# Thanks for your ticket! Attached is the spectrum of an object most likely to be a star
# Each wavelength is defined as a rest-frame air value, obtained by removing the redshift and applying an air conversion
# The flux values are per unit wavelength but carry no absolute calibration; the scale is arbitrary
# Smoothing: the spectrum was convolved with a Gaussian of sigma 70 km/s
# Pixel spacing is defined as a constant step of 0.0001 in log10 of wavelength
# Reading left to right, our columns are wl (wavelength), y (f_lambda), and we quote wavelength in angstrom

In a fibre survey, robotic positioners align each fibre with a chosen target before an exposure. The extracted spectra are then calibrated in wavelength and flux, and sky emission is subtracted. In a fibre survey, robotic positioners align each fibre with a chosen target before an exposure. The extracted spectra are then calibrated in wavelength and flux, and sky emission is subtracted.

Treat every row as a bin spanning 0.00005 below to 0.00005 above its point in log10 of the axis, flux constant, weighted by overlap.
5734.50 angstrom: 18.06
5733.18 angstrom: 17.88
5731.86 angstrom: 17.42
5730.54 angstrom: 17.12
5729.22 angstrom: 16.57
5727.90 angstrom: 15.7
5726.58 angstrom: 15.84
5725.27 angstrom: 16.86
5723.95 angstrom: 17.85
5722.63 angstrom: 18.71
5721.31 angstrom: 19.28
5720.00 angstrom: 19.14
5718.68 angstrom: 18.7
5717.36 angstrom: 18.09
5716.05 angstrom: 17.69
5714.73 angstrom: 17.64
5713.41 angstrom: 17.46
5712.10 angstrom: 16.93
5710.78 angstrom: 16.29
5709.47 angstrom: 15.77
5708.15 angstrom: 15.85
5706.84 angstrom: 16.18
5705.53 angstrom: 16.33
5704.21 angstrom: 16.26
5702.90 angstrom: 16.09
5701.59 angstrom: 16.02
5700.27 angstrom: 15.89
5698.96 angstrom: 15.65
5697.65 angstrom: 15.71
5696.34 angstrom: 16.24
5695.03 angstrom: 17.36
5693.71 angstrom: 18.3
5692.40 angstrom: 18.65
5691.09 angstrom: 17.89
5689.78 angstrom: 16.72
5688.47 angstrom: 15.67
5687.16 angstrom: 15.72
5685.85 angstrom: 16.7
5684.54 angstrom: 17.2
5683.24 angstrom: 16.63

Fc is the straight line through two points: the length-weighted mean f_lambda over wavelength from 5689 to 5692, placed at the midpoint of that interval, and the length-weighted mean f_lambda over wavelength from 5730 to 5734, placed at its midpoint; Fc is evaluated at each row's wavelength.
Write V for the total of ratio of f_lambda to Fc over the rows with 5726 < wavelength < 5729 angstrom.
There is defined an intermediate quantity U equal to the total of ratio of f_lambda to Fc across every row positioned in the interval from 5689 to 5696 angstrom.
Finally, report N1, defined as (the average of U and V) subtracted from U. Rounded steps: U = 5.1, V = 1.8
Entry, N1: 1.7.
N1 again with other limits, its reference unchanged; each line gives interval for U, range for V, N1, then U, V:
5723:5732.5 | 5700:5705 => 1.5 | 6.7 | 3.7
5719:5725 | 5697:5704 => -0.1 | 4.3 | 4.6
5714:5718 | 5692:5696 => 0.0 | 3.1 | 3.1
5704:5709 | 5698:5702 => 0.5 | 3.7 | 2.7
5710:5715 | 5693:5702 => -1.4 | 3.9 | 6.6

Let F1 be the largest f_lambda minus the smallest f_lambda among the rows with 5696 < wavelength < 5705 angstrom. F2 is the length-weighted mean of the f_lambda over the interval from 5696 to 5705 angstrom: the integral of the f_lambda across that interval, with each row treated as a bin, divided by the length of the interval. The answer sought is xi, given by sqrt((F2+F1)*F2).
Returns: 16.3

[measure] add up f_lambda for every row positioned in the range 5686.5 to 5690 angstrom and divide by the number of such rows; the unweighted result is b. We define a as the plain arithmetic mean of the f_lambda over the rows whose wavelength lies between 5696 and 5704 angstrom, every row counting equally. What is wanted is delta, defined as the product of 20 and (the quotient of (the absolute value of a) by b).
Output 19.9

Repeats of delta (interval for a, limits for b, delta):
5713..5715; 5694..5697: 20.9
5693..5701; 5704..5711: 20.5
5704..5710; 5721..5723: 16.9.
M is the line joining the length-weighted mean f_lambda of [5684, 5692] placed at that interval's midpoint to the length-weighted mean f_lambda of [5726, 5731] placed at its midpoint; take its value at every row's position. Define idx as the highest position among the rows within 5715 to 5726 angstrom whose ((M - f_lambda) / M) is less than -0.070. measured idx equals 5723.95 angstrom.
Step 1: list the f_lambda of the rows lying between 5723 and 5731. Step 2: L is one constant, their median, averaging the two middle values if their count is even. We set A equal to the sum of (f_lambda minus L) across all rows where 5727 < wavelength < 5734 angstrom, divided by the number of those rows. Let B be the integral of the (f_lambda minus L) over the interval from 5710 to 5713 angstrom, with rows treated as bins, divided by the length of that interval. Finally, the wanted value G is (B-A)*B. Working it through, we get 0.0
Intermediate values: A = 0.2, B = -0.1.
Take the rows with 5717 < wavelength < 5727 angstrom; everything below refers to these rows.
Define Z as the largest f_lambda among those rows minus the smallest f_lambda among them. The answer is 3.4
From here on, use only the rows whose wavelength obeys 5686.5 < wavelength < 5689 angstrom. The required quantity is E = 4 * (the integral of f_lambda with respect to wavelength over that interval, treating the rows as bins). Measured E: 157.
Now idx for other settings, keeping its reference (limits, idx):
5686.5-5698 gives 5693.71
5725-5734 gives 5733.18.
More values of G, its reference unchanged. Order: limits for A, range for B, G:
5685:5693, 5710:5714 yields 0.0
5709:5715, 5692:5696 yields 1.3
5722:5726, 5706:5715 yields 0.2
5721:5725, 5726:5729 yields 2.3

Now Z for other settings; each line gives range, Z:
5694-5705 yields 1.7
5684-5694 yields 3.0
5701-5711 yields 0.6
